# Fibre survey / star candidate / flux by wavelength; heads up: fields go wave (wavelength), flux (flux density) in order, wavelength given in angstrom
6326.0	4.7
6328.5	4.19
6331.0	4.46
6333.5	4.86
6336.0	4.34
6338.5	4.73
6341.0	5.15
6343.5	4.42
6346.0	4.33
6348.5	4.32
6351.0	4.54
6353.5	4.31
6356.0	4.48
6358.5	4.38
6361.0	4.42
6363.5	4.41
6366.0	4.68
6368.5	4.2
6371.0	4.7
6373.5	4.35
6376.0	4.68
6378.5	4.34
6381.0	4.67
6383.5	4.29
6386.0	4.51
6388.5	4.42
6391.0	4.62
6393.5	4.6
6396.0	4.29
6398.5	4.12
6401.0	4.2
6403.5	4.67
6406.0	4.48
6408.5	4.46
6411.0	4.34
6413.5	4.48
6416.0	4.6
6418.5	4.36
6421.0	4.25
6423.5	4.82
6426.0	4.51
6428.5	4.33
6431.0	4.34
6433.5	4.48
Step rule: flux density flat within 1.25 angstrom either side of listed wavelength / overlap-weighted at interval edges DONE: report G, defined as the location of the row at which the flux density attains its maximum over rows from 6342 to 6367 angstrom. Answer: 6366.0 angstrom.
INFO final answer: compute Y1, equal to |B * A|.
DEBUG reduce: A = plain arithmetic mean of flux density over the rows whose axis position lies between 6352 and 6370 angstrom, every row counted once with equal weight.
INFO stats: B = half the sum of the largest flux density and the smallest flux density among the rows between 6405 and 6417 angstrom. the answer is 19.7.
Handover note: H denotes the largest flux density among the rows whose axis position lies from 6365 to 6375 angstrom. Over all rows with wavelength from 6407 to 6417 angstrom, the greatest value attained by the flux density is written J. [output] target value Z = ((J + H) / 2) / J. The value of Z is 1.01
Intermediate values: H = 4.7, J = 4.6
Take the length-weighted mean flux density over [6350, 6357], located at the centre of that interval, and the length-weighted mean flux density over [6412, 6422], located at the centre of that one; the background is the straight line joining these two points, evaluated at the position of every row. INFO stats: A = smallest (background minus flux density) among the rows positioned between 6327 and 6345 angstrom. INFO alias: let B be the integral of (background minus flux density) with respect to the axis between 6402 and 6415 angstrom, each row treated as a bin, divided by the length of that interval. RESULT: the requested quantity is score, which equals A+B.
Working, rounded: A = -0.71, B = -0.06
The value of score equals -0.76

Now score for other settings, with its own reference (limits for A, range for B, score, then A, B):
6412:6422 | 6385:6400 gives -0.17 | -0.18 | 0.01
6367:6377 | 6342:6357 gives -0.24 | -0.27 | 0.03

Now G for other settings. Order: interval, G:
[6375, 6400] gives 6376.0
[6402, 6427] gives 6423.5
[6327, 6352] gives 6341.0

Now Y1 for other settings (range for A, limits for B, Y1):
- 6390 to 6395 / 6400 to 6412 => 20.4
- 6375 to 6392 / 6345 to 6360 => 19.9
